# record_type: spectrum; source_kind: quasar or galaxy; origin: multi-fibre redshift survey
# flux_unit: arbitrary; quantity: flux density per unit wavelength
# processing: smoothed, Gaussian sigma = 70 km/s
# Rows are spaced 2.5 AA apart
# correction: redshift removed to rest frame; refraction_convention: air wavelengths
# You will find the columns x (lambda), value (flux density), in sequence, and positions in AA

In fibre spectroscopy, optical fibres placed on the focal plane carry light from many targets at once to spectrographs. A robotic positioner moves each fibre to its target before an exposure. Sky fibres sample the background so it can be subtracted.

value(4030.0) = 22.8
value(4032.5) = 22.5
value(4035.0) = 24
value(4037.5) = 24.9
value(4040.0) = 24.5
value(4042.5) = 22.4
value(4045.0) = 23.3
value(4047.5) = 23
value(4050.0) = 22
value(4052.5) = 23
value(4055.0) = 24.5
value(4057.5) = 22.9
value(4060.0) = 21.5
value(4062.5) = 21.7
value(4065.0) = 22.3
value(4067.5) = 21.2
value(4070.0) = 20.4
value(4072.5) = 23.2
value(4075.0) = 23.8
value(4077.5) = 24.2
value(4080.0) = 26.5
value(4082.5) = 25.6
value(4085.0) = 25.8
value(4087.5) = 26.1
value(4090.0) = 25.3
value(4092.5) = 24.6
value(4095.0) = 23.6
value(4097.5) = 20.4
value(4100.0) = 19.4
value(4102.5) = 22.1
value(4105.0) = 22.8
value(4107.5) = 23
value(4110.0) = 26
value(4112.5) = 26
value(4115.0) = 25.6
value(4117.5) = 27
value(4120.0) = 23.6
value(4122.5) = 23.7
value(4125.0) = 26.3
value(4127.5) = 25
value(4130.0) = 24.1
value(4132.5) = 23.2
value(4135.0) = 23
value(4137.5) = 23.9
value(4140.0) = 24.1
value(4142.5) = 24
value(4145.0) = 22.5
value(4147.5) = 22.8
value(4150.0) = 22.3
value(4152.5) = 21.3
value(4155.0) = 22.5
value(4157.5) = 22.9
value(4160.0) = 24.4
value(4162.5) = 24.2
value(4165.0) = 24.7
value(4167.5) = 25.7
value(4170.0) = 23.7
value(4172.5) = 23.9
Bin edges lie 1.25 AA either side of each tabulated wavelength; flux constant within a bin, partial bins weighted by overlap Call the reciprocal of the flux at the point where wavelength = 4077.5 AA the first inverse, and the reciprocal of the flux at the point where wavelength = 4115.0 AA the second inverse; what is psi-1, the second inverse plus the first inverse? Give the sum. 0.080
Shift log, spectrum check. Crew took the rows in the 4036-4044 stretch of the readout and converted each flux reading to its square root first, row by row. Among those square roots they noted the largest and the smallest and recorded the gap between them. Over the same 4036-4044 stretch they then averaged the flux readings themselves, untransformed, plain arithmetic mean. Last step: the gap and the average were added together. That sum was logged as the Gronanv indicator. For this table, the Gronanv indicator 24.2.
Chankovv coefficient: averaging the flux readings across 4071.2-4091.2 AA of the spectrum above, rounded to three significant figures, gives 25.1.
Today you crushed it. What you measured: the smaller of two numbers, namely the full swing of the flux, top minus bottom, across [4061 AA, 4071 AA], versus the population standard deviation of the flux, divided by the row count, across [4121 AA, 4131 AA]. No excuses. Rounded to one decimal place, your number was 1.0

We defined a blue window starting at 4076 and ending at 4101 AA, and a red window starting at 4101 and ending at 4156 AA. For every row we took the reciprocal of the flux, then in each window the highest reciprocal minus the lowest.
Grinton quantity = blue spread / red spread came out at 1.4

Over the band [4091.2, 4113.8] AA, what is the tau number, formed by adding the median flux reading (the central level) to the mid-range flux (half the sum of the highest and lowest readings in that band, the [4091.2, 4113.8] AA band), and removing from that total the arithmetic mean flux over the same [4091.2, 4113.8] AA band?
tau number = 22.6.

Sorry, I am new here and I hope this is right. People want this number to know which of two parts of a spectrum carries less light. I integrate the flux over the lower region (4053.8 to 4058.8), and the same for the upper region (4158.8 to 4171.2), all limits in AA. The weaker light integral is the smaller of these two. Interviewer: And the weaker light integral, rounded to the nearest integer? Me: 118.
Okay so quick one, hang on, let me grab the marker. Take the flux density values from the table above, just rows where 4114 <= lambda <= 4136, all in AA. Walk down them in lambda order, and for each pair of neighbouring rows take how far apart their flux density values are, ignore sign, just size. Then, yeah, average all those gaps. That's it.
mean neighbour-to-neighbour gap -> 1.35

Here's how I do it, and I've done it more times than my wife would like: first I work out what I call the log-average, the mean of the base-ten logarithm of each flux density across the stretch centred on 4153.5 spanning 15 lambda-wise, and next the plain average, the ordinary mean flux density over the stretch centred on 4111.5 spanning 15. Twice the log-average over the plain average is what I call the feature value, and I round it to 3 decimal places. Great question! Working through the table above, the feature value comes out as 0.108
